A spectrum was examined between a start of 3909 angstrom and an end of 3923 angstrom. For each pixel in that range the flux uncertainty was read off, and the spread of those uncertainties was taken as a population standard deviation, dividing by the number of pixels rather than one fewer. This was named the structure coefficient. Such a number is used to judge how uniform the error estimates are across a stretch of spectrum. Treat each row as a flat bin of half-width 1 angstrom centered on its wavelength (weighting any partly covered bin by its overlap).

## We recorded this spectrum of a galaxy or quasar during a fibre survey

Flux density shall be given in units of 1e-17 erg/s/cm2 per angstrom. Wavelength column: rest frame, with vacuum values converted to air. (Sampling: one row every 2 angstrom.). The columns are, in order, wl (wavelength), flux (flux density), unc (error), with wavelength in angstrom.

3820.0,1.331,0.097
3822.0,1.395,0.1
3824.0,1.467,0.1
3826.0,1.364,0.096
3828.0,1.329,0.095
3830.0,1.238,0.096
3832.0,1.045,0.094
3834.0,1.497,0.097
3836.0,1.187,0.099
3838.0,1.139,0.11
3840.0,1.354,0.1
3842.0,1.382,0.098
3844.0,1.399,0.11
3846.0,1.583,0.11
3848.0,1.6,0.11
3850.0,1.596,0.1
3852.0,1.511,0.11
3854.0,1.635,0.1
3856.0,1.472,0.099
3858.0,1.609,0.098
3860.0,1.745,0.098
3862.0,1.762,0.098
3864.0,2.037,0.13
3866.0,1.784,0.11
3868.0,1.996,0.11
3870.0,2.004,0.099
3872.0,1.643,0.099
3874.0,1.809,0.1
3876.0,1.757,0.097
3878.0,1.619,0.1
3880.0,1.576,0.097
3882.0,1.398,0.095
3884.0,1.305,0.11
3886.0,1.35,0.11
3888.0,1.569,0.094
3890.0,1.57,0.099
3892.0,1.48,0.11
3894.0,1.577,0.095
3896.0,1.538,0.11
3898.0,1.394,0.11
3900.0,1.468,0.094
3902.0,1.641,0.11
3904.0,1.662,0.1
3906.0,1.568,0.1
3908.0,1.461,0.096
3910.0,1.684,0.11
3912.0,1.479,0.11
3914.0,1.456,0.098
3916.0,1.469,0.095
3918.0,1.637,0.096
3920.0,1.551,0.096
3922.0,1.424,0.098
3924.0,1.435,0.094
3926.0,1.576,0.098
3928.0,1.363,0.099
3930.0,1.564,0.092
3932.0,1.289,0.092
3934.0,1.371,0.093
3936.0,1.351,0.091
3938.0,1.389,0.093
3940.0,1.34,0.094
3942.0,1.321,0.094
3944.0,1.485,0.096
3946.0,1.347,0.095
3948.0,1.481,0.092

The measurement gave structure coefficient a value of 0.0061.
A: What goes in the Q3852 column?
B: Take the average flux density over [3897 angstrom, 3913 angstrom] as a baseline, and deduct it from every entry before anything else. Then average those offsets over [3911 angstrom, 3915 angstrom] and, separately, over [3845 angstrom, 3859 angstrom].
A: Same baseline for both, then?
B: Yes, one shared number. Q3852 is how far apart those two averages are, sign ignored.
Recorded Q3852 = 0.10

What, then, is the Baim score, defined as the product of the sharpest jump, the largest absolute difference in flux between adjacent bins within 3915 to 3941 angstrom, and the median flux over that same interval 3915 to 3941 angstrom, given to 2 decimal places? 0.39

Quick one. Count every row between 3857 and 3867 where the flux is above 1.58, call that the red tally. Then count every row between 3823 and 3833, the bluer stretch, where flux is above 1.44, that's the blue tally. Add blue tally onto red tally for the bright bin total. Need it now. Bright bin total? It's 6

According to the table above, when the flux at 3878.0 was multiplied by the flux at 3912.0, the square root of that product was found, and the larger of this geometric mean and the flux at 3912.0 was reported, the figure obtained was 1.55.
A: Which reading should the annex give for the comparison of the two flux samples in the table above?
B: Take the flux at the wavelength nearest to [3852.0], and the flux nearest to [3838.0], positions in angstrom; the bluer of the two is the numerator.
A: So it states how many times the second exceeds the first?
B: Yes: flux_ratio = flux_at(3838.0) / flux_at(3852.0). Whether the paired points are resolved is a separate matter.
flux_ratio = 0.75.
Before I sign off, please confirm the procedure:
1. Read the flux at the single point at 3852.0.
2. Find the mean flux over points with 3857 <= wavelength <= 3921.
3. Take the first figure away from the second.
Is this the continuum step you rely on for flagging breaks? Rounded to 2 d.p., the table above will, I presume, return 0.10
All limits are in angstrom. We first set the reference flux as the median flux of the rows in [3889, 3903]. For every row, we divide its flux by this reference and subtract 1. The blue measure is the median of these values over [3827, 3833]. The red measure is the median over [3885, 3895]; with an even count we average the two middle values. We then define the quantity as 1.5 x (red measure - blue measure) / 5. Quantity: 0.065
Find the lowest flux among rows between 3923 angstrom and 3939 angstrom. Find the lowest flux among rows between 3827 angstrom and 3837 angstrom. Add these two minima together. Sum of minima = 2.3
